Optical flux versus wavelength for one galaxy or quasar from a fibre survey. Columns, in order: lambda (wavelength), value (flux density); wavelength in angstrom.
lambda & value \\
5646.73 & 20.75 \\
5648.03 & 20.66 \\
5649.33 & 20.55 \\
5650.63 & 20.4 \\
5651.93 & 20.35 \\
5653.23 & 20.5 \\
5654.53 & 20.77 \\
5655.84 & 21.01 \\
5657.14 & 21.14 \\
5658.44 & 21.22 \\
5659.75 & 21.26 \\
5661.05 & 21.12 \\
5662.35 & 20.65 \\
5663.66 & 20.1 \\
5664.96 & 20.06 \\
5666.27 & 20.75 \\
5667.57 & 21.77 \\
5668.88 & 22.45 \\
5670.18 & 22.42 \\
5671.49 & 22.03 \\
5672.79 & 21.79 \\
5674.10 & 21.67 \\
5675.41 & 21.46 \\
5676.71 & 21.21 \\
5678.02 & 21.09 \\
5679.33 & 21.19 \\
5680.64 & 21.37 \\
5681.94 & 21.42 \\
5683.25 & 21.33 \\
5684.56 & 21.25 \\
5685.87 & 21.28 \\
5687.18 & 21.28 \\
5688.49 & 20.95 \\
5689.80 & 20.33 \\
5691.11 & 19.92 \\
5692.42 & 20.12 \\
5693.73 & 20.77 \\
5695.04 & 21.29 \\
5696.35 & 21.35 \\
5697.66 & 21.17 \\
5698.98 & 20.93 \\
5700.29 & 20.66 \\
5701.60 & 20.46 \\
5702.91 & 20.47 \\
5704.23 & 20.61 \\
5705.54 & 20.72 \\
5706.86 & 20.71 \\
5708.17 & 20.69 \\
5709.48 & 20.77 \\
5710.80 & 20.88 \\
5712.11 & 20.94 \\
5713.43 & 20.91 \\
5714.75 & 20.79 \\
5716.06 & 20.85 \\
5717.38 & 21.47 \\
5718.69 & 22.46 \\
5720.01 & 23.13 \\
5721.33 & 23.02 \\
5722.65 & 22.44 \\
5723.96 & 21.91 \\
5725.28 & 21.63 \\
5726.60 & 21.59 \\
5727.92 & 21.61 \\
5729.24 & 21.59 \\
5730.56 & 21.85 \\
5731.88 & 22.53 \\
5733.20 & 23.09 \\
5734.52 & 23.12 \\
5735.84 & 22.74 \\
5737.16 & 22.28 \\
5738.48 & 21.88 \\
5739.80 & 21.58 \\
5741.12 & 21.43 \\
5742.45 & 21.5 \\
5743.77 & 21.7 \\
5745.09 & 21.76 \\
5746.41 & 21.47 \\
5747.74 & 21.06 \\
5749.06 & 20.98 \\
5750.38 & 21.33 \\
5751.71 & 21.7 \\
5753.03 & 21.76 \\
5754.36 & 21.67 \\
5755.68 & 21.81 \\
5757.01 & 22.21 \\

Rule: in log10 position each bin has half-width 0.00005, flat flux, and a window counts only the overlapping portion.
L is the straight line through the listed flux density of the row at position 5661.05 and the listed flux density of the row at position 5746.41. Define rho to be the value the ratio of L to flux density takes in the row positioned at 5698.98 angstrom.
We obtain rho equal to 1.02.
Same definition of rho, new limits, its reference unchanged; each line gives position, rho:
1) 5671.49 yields 0.96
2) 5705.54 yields 1.03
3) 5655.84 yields 1.00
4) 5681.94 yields 0.99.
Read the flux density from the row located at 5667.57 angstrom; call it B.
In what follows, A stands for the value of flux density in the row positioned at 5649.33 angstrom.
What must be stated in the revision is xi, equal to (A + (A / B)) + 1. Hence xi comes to 22.5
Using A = 20.55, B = 21.77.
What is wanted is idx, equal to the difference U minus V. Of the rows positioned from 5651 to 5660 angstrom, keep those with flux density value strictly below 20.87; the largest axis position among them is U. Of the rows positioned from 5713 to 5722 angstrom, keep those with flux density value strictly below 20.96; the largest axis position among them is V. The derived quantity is -61.5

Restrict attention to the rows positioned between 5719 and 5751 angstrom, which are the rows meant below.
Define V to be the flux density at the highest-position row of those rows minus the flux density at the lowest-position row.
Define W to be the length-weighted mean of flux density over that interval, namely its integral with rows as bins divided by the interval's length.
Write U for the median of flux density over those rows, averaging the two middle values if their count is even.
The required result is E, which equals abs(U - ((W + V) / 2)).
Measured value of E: 11.6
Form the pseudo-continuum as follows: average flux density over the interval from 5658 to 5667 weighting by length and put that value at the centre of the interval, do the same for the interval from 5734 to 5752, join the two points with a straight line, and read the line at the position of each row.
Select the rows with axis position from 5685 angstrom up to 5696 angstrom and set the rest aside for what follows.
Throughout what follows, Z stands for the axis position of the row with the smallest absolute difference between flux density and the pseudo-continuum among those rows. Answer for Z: 5688.49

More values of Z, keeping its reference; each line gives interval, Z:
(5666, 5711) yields 5697.66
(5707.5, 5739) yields 5729.24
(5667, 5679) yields 5678.02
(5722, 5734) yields 5729.24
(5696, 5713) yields 5697.66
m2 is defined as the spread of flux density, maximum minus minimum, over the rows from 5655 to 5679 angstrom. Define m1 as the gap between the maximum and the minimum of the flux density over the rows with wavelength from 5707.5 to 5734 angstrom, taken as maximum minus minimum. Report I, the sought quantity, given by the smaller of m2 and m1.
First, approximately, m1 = 2.44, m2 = 2.4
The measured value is 2.4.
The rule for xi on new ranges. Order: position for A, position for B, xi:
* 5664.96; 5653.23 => 22.0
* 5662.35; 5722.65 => 22.6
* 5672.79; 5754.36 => 23.8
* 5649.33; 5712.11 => 22.5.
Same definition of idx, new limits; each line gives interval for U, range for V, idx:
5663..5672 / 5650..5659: 11.7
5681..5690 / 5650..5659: 35.3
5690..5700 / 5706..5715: -21.0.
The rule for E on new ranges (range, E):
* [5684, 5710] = 10.6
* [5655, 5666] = 11.1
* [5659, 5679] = 10.7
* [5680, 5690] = 11.2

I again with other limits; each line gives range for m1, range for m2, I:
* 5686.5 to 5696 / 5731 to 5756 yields 1.4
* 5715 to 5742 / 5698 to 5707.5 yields 0.5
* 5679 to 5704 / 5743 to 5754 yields 0.8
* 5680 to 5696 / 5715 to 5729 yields 1.5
